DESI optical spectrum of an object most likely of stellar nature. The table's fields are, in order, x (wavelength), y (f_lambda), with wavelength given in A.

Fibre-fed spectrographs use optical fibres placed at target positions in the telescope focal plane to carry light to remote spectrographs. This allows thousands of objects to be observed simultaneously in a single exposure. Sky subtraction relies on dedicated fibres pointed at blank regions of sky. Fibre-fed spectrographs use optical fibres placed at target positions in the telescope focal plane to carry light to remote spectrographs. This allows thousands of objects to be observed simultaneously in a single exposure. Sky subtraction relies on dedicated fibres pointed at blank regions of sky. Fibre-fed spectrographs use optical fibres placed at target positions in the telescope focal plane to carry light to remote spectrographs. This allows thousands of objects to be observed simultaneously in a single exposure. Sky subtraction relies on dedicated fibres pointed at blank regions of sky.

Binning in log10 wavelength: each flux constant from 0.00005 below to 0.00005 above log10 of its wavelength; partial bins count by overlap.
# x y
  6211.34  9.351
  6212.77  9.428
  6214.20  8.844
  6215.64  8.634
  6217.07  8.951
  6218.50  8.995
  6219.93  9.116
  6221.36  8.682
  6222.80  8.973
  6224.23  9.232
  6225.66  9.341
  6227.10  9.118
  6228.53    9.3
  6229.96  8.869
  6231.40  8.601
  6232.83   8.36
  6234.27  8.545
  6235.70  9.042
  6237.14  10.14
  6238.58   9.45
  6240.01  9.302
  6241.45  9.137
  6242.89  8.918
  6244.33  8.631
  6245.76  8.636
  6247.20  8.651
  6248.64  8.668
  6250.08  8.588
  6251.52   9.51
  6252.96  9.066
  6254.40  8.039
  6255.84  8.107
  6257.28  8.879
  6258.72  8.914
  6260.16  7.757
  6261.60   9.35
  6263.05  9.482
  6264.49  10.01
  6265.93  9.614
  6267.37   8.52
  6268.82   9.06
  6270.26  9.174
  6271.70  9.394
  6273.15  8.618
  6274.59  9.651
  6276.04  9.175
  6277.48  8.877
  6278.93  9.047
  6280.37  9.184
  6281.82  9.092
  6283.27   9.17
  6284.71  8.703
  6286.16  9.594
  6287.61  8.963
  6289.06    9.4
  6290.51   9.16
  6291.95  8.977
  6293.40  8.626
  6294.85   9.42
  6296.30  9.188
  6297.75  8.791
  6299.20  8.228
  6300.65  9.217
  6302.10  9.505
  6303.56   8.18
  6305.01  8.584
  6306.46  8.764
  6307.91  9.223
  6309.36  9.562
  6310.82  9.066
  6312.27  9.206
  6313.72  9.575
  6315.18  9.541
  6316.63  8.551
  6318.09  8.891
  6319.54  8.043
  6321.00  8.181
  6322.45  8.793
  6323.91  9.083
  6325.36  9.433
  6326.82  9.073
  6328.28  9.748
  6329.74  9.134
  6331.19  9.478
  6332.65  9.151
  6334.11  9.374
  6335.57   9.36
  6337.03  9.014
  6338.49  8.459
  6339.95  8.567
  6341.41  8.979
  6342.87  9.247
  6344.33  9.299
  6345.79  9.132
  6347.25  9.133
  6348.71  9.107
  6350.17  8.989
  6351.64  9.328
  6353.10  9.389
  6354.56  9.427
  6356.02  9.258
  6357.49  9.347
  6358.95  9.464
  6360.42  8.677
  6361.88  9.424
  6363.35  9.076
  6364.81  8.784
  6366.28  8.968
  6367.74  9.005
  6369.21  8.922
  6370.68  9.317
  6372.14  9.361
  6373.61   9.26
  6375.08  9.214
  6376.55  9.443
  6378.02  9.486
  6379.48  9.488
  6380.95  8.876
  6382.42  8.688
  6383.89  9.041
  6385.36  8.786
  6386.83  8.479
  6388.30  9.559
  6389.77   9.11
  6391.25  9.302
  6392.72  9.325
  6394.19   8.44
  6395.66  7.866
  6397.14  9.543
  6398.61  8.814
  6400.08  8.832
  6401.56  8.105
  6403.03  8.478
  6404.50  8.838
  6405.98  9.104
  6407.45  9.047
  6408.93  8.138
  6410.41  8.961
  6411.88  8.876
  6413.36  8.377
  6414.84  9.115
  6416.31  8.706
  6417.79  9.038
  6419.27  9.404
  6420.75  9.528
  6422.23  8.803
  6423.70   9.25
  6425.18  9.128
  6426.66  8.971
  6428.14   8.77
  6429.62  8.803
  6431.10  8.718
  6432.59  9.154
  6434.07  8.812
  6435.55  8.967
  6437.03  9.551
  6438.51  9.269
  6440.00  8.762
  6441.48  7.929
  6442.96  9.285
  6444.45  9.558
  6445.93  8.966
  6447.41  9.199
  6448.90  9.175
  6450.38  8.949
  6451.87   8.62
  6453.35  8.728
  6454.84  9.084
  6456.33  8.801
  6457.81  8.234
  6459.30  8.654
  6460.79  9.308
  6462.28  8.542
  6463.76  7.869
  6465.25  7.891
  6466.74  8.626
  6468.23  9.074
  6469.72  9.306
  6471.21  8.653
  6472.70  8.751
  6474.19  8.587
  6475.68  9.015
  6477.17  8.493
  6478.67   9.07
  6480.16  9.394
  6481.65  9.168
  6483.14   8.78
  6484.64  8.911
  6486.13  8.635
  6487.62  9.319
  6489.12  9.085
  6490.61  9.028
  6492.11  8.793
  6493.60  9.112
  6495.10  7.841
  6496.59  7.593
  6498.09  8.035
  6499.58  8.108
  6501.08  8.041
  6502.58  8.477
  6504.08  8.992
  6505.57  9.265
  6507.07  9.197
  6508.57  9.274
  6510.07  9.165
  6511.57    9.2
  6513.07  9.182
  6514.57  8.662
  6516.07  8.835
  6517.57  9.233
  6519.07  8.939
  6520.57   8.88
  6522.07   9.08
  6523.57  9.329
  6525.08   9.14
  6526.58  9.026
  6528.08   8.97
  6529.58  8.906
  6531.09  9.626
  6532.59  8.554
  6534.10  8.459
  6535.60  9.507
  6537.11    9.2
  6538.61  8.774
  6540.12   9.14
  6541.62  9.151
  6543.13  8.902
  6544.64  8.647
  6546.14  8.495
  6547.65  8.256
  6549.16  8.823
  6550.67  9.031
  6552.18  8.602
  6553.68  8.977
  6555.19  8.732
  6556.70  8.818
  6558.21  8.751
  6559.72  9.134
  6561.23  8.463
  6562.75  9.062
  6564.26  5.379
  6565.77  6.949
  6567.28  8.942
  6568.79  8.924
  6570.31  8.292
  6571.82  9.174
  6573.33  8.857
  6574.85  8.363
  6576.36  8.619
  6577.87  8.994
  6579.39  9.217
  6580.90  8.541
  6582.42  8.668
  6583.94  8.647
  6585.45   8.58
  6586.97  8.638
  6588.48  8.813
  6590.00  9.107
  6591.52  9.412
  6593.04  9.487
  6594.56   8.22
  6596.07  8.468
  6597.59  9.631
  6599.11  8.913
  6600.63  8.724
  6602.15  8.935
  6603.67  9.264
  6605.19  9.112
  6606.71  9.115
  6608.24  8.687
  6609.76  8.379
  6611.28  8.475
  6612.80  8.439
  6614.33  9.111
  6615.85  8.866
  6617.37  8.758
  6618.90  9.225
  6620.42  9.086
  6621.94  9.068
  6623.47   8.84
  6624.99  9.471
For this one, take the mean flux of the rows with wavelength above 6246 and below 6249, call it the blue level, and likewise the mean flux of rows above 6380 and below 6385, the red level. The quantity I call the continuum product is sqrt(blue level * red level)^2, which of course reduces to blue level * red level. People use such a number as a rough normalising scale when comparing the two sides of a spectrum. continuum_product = 76.8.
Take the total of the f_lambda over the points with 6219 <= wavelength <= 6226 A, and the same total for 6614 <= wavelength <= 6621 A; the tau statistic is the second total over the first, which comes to 0.99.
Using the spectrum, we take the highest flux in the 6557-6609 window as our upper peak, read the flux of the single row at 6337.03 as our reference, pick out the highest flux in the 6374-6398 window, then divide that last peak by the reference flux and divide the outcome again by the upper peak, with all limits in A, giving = 0.110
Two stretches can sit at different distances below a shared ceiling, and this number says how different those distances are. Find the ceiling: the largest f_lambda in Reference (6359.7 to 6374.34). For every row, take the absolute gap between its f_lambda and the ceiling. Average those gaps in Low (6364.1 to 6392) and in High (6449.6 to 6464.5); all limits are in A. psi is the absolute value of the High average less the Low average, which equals 0.40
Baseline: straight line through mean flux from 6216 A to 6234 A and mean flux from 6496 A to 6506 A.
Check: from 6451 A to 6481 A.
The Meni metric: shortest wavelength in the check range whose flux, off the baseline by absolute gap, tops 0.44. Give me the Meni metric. 6454.84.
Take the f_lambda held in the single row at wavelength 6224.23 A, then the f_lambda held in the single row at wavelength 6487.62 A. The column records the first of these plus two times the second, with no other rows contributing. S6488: 27.9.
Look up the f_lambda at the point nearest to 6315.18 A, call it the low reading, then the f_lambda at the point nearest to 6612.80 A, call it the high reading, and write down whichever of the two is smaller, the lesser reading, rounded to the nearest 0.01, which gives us 8.44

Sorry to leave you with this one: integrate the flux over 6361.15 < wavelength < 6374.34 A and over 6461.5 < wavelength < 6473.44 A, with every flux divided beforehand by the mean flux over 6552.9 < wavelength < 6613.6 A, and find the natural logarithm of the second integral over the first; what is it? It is -0.16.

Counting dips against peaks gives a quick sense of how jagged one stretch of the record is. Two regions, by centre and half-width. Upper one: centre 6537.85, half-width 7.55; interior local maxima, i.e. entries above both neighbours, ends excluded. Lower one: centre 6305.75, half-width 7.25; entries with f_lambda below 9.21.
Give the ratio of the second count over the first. 3.00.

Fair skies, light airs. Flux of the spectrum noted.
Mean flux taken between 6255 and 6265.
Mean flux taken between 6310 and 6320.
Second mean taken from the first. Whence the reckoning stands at -0.1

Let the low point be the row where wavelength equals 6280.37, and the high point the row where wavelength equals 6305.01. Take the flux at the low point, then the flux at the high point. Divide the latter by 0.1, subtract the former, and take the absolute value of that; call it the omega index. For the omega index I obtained 76.7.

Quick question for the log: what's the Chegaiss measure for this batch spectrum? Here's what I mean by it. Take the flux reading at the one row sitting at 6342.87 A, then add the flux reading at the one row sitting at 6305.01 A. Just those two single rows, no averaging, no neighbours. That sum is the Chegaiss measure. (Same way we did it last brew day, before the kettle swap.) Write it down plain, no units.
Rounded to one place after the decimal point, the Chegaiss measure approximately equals 17.8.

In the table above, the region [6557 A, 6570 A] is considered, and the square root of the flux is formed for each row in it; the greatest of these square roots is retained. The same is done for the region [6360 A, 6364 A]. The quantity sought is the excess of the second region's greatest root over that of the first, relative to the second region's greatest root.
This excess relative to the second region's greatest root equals 0.016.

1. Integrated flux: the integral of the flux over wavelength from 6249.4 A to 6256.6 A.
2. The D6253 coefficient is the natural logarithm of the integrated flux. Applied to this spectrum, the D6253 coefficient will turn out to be 4.13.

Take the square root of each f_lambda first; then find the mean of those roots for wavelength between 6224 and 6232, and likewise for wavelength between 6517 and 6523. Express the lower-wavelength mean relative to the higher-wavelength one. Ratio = 1.00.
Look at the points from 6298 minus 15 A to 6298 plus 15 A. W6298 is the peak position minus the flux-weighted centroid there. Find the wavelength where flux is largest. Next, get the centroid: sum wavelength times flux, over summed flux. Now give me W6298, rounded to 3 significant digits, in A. -11.6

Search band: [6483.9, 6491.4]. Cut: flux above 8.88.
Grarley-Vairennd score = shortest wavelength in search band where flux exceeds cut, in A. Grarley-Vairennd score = 6484.64 A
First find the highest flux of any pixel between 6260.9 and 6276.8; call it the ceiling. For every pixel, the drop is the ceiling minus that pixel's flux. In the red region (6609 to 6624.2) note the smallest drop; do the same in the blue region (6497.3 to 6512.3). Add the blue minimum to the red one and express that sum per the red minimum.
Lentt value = 1.94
